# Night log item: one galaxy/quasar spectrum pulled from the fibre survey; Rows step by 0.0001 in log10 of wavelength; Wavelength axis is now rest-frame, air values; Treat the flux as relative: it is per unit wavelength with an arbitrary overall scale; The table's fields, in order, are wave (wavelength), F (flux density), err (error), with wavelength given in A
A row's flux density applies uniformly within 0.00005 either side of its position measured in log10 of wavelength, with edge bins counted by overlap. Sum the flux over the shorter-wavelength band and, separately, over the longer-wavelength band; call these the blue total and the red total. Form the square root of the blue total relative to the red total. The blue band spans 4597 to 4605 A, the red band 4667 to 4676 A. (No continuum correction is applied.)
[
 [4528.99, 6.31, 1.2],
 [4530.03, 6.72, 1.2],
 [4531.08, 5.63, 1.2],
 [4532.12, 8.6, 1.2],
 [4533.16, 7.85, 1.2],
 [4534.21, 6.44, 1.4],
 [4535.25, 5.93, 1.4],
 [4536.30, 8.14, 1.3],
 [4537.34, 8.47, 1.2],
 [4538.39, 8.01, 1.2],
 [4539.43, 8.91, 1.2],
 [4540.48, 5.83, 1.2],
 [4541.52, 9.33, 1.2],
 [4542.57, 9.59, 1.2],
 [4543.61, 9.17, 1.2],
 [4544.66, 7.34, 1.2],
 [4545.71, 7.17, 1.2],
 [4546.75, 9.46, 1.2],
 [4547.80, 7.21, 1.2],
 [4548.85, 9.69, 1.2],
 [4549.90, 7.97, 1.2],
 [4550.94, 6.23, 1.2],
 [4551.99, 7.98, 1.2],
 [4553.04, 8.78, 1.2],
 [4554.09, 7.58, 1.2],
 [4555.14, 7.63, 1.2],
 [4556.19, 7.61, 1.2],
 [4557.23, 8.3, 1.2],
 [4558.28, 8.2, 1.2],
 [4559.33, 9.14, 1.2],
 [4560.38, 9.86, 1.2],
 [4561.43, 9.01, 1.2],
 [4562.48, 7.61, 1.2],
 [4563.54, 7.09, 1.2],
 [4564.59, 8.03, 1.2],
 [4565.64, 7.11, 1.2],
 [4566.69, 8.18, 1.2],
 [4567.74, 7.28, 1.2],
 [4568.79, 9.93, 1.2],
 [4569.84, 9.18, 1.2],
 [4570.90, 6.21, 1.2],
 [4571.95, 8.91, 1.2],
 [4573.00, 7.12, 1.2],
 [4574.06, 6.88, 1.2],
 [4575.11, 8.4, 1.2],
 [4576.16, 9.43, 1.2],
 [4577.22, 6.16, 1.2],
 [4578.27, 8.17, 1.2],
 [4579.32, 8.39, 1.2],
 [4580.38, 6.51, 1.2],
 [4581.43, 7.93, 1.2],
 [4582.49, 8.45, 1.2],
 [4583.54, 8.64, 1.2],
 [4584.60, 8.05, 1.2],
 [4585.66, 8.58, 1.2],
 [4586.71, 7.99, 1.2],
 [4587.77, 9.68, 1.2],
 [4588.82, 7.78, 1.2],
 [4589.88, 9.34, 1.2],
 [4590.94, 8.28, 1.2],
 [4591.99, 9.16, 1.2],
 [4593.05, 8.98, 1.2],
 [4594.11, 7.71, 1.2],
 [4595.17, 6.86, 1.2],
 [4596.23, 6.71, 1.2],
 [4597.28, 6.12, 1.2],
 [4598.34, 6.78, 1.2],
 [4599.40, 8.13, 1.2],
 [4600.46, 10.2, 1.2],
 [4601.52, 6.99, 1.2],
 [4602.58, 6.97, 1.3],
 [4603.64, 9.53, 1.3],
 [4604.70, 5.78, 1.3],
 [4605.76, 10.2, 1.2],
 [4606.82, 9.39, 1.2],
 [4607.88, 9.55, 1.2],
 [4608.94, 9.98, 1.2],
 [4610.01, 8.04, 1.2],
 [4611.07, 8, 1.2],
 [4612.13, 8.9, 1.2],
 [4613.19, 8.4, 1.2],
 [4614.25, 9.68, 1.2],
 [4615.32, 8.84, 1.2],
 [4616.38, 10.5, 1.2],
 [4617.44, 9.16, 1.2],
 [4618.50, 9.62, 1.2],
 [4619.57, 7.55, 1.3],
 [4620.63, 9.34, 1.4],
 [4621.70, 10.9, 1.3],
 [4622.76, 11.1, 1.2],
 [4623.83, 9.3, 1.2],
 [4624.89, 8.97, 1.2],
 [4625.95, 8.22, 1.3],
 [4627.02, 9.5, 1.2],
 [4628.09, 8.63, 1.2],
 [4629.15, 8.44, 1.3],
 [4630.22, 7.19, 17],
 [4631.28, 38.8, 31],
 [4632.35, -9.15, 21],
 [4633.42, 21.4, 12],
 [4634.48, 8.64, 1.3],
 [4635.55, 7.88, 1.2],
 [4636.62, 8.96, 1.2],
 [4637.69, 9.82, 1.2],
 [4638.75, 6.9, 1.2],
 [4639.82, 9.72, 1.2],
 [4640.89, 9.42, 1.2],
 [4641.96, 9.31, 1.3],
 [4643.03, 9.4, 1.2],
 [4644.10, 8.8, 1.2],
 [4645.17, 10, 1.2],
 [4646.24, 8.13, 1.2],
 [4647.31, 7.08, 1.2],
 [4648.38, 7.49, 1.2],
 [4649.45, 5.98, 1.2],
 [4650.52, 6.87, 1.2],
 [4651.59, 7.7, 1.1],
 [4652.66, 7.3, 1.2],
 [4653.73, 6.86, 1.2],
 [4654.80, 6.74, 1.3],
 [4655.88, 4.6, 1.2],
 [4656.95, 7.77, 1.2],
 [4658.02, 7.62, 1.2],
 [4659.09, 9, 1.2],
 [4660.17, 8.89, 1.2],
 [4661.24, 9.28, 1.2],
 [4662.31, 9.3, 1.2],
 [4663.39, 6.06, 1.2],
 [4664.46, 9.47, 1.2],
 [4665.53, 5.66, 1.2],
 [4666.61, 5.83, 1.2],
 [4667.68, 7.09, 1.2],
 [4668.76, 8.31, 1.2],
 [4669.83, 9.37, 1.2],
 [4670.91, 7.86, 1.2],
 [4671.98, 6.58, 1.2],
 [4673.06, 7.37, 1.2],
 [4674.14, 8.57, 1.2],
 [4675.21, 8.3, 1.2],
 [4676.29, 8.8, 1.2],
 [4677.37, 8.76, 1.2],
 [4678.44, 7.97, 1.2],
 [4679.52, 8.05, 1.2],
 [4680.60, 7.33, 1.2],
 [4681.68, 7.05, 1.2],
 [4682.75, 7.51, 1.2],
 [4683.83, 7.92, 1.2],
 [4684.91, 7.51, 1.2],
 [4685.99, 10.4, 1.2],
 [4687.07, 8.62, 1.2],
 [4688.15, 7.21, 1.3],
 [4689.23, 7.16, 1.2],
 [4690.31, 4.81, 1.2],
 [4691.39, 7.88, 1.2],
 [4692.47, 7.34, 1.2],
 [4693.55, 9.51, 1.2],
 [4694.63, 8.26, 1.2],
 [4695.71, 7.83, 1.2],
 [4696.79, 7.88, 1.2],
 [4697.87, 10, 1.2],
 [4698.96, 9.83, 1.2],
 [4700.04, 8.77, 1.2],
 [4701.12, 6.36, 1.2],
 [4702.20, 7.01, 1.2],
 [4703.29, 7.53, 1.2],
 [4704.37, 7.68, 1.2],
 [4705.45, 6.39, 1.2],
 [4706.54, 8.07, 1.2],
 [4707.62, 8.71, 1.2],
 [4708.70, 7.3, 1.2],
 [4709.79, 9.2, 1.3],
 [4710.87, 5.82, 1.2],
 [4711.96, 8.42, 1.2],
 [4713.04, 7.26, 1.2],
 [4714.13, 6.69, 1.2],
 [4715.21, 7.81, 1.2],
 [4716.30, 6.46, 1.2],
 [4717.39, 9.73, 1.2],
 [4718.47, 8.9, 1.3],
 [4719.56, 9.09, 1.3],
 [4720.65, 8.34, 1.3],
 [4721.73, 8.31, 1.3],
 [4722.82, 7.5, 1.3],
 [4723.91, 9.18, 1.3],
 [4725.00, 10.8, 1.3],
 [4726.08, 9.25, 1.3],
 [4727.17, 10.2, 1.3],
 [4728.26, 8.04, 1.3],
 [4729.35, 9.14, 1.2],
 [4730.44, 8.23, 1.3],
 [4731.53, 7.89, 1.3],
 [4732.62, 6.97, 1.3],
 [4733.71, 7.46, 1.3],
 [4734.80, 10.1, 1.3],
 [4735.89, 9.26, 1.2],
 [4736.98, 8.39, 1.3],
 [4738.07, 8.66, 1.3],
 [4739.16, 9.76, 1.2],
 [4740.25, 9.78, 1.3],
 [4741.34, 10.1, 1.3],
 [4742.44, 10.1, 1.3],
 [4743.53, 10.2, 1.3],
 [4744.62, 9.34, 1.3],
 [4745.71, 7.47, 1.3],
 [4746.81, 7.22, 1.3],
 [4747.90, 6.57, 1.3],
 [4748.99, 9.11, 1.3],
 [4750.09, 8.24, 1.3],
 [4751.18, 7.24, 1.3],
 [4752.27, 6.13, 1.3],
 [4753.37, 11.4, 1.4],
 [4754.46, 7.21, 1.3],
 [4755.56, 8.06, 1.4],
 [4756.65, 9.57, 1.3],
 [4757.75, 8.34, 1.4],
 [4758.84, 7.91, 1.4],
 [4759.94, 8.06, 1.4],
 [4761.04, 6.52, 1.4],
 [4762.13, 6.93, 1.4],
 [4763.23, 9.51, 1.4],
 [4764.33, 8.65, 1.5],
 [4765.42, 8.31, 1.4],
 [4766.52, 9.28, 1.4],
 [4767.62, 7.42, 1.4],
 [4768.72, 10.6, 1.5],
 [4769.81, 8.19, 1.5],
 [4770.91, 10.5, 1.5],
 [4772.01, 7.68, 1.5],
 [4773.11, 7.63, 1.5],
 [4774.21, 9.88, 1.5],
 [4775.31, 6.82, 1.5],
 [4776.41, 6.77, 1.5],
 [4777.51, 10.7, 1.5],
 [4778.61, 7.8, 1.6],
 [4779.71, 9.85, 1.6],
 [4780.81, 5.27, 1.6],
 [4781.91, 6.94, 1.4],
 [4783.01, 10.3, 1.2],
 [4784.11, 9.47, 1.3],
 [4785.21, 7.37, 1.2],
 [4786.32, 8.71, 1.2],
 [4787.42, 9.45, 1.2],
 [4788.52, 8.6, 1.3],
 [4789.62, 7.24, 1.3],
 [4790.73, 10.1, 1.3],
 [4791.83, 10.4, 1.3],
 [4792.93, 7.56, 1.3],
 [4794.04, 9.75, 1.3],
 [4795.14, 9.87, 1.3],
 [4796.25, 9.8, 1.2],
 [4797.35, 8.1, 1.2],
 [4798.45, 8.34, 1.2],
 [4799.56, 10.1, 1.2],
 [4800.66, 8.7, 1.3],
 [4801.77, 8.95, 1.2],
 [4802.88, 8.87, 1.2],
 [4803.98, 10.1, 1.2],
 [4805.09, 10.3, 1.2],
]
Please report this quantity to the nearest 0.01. 0.98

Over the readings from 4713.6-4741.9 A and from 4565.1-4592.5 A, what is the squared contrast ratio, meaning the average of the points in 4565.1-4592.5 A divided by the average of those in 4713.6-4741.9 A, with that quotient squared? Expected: 0.88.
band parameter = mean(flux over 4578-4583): 7.9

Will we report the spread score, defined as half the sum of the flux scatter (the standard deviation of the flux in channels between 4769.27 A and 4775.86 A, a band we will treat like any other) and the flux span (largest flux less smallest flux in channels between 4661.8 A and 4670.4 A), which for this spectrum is 2.6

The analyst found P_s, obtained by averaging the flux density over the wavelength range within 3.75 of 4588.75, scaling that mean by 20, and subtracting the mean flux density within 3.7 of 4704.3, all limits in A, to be 166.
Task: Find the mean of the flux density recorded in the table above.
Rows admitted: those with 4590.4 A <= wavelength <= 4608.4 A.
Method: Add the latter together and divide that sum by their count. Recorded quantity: 8.1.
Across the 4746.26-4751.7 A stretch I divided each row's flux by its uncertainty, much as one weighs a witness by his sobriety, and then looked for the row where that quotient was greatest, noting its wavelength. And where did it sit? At 4748.99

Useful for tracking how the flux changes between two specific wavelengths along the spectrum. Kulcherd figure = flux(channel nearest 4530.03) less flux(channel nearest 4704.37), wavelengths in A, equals -0.96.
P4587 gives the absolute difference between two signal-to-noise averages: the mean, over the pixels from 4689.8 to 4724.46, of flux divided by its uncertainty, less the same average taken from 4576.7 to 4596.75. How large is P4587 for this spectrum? 0.24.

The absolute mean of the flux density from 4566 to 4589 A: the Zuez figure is 8.08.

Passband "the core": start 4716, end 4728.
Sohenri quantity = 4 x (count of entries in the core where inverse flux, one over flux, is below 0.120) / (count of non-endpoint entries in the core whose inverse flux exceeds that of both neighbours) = 11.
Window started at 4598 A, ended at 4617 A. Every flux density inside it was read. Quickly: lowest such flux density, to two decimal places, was 5.78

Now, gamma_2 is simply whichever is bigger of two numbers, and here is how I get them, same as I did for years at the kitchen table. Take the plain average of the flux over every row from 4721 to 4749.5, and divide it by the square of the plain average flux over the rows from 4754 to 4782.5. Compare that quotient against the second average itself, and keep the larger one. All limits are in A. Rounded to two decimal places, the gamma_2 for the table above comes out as 8.25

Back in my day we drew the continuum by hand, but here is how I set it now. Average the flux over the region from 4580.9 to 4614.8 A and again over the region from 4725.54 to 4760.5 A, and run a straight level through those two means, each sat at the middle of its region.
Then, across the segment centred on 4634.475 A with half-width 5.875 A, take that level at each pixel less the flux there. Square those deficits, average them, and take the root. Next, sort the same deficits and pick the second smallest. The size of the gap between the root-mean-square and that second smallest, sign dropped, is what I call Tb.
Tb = 24.3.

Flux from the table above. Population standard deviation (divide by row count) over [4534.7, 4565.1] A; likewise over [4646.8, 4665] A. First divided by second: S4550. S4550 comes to 0.8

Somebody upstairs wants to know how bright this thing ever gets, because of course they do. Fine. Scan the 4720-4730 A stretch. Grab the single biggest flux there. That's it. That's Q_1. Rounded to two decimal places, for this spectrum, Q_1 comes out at 10.80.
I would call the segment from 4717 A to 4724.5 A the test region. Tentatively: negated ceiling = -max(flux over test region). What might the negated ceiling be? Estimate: -9.7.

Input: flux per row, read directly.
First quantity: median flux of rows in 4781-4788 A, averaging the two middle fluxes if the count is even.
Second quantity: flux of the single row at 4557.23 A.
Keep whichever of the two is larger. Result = 9.1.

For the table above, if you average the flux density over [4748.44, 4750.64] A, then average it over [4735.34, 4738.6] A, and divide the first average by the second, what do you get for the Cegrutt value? 0.99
